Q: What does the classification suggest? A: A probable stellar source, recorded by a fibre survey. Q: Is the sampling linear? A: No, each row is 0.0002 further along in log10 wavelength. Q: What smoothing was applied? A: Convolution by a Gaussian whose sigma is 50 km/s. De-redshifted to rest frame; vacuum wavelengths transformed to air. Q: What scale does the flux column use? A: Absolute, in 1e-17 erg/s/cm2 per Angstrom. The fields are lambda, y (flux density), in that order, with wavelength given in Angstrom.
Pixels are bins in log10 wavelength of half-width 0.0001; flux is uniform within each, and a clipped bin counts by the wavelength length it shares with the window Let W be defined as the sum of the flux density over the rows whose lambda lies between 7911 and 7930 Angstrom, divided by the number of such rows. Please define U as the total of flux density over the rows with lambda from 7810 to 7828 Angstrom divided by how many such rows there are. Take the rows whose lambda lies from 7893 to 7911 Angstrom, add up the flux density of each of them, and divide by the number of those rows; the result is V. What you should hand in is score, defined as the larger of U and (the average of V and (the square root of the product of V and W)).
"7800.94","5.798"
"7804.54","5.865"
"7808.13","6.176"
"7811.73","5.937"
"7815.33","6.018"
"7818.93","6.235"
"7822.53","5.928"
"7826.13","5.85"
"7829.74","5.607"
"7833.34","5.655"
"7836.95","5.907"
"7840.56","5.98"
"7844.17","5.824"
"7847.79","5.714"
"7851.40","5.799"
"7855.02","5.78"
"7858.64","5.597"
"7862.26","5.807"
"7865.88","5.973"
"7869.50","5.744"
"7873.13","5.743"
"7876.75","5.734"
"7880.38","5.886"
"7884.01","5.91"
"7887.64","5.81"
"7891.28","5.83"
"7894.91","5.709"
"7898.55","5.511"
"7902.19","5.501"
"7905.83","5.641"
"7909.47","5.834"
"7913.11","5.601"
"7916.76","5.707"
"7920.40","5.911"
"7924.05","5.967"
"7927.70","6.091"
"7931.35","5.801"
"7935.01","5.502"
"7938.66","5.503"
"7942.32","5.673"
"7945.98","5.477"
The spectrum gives 5.99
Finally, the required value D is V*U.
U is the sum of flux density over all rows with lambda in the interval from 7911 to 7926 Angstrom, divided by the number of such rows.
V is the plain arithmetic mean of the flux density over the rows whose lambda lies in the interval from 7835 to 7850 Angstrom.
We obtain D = 33.9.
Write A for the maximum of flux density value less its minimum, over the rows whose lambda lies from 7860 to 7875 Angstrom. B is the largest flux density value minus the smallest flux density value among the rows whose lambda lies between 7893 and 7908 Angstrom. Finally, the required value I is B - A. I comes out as -0.02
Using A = 0.23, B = 0.21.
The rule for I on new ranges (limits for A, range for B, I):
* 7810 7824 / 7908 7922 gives 0.00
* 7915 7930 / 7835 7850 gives -0.12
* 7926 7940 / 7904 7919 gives -0.36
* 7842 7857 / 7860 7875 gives 0.12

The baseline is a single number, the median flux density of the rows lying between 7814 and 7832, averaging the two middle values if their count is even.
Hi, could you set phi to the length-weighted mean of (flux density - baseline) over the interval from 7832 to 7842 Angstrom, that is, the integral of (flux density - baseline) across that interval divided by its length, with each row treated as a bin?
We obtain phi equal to -0.08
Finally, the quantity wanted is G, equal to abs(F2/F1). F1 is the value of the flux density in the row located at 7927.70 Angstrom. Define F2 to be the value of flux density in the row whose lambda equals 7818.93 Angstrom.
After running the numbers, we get 1.02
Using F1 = 6.091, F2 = 6.235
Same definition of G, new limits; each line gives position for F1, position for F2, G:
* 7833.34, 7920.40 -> 1.05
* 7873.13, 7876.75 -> 1.00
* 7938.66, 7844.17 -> 1.06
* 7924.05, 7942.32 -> 0.95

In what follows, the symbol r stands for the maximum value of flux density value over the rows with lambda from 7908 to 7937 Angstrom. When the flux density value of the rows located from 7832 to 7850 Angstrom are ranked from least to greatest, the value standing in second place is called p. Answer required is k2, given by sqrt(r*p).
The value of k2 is 5.90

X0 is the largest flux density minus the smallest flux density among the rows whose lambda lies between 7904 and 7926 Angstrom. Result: 0.37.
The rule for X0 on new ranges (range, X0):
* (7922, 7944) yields 0.59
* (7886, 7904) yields 0.33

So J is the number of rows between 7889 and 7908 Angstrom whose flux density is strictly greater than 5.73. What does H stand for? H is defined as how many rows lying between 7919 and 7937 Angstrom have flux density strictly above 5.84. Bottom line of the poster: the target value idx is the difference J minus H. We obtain -2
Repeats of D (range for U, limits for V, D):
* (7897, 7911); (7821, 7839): 32.5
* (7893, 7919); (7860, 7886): 32.9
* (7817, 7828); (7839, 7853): 35.0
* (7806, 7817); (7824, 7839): 34.8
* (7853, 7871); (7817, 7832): 34.1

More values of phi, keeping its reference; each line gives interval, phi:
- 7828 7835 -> -0.30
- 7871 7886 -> -0.11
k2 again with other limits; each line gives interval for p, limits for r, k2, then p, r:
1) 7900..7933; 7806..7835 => 5.91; 5.601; 6.235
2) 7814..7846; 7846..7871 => 5.81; 5.655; 5.973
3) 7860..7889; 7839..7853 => 5.86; 5.743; 5.98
